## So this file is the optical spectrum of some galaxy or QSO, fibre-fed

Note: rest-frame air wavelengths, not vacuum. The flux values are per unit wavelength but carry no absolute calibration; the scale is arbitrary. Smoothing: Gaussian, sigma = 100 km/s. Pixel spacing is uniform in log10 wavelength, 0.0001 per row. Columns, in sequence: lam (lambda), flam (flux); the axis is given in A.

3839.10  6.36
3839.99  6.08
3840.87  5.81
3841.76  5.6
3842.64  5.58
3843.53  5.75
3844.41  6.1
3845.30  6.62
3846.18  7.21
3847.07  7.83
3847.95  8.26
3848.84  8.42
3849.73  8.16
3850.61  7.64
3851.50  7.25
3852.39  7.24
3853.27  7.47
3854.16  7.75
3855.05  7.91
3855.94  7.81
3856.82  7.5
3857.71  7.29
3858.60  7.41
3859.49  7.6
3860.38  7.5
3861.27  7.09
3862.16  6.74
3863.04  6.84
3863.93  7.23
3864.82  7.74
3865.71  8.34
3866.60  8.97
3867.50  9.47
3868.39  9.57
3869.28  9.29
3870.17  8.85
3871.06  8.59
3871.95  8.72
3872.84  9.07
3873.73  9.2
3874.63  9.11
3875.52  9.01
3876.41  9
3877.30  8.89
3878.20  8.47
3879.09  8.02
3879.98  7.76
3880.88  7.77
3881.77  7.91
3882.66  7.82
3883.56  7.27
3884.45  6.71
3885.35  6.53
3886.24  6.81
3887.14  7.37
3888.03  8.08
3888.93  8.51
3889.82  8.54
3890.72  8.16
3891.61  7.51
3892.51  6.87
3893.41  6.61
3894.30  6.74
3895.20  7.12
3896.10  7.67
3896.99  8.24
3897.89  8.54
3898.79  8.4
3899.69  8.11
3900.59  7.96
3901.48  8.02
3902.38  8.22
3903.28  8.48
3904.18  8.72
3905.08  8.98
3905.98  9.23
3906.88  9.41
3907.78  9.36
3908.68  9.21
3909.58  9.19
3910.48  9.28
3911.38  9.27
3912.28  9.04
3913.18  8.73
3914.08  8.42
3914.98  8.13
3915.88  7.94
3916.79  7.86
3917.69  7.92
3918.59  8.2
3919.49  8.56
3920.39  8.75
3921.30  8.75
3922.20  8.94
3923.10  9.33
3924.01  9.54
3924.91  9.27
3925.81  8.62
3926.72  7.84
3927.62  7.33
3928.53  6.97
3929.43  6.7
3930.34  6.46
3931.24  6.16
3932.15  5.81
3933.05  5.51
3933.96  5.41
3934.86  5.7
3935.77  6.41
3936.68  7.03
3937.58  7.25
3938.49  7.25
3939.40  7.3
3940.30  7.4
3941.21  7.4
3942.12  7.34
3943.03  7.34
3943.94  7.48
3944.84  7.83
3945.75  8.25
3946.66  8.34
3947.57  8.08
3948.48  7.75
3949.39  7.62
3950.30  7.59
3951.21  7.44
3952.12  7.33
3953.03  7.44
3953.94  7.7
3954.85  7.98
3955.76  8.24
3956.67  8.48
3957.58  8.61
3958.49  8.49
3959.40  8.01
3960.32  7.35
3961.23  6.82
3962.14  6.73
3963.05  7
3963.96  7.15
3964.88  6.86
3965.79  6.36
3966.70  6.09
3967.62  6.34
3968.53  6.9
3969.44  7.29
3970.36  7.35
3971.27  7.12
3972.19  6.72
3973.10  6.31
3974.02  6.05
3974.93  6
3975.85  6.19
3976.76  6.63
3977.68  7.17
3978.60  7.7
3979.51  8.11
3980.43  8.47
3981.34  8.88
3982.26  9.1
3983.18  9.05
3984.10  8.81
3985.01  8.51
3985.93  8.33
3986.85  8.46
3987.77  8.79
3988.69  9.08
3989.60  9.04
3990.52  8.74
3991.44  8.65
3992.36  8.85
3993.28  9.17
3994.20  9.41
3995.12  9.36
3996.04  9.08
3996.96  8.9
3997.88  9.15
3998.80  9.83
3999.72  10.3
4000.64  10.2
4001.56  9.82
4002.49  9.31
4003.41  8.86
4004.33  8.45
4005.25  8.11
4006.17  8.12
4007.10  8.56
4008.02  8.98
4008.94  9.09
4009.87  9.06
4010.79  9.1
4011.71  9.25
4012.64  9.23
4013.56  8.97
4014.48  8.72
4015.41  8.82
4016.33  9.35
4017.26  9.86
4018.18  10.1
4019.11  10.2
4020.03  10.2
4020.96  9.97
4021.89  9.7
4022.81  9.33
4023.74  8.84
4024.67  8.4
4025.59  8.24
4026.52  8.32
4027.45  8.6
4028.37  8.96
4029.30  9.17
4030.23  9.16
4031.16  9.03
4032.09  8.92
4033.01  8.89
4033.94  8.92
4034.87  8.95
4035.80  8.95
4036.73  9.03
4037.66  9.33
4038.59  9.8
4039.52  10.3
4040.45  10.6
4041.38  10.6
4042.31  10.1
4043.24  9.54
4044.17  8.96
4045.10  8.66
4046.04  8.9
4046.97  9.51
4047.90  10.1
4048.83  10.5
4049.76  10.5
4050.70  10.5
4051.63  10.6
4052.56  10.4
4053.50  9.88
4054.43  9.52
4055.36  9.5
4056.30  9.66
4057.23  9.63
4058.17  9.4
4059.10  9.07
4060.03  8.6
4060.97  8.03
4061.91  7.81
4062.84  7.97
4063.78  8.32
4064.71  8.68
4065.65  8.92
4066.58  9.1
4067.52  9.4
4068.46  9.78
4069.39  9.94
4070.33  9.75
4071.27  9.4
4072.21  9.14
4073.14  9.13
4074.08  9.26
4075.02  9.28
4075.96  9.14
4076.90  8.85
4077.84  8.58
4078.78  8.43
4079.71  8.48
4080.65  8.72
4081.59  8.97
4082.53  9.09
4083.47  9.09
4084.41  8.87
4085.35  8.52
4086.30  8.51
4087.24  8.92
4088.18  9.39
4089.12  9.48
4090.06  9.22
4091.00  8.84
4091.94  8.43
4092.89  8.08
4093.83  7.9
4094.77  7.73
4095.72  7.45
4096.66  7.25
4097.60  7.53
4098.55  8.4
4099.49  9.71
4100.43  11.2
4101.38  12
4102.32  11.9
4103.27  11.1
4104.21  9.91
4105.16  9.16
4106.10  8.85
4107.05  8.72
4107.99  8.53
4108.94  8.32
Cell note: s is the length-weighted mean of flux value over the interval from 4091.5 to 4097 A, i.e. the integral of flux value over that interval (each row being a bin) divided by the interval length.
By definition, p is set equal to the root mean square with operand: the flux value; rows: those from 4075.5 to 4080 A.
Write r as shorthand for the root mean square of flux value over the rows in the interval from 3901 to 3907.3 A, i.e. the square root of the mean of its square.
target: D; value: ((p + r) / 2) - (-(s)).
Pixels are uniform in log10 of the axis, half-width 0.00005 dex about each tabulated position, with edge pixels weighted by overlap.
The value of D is 16.5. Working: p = 8.7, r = 8.7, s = 7.8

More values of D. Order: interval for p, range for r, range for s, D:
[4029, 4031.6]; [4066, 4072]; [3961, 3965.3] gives 16.3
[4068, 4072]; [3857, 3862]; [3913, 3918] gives 16.7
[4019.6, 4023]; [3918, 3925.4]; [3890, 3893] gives 16.9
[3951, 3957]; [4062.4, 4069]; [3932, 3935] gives 13.9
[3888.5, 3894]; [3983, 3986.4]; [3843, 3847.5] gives 14.9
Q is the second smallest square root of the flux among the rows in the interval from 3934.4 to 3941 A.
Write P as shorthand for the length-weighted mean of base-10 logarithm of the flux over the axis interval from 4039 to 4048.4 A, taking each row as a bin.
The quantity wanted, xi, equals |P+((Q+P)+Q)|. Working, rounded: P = 0.99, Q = 2.53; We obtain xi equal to 7.04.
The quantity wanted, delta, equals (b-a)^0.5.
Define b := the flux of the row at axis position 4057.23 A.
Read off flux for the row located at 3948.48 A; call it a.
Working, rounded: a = 7.75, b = 9.63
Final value 1.37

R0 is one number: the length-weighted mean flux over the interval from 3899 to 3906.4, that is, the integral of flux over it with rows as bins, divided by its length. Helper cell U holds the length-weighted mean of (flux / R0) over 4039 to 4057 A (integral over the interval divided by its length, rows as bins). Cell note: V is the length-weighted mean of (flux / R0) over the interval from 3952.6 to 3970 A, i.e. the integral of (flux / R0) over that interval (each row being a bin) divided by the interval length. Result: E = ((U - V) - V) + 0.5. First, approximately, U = 1.17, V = 0.87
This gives -0.07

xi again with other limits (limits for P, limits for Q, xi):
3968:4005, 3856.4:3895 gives 6.98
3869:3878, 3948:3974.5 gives 6.84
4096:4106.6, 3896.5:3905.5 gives 7.62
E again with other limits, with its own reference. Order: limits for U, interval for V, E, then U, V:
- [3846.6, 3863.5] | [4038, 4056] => -0.95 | 0.89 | 1.17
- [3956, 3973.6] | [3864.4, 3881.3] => -0.72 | 0.85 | 1.03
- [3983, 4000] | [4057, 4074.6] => -0.56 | 1.07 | 1.07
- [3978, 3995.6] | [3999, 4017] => -0.61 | 1.03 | 1.07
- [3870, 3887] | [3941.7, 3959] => -0.39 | 0.96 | 0.93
